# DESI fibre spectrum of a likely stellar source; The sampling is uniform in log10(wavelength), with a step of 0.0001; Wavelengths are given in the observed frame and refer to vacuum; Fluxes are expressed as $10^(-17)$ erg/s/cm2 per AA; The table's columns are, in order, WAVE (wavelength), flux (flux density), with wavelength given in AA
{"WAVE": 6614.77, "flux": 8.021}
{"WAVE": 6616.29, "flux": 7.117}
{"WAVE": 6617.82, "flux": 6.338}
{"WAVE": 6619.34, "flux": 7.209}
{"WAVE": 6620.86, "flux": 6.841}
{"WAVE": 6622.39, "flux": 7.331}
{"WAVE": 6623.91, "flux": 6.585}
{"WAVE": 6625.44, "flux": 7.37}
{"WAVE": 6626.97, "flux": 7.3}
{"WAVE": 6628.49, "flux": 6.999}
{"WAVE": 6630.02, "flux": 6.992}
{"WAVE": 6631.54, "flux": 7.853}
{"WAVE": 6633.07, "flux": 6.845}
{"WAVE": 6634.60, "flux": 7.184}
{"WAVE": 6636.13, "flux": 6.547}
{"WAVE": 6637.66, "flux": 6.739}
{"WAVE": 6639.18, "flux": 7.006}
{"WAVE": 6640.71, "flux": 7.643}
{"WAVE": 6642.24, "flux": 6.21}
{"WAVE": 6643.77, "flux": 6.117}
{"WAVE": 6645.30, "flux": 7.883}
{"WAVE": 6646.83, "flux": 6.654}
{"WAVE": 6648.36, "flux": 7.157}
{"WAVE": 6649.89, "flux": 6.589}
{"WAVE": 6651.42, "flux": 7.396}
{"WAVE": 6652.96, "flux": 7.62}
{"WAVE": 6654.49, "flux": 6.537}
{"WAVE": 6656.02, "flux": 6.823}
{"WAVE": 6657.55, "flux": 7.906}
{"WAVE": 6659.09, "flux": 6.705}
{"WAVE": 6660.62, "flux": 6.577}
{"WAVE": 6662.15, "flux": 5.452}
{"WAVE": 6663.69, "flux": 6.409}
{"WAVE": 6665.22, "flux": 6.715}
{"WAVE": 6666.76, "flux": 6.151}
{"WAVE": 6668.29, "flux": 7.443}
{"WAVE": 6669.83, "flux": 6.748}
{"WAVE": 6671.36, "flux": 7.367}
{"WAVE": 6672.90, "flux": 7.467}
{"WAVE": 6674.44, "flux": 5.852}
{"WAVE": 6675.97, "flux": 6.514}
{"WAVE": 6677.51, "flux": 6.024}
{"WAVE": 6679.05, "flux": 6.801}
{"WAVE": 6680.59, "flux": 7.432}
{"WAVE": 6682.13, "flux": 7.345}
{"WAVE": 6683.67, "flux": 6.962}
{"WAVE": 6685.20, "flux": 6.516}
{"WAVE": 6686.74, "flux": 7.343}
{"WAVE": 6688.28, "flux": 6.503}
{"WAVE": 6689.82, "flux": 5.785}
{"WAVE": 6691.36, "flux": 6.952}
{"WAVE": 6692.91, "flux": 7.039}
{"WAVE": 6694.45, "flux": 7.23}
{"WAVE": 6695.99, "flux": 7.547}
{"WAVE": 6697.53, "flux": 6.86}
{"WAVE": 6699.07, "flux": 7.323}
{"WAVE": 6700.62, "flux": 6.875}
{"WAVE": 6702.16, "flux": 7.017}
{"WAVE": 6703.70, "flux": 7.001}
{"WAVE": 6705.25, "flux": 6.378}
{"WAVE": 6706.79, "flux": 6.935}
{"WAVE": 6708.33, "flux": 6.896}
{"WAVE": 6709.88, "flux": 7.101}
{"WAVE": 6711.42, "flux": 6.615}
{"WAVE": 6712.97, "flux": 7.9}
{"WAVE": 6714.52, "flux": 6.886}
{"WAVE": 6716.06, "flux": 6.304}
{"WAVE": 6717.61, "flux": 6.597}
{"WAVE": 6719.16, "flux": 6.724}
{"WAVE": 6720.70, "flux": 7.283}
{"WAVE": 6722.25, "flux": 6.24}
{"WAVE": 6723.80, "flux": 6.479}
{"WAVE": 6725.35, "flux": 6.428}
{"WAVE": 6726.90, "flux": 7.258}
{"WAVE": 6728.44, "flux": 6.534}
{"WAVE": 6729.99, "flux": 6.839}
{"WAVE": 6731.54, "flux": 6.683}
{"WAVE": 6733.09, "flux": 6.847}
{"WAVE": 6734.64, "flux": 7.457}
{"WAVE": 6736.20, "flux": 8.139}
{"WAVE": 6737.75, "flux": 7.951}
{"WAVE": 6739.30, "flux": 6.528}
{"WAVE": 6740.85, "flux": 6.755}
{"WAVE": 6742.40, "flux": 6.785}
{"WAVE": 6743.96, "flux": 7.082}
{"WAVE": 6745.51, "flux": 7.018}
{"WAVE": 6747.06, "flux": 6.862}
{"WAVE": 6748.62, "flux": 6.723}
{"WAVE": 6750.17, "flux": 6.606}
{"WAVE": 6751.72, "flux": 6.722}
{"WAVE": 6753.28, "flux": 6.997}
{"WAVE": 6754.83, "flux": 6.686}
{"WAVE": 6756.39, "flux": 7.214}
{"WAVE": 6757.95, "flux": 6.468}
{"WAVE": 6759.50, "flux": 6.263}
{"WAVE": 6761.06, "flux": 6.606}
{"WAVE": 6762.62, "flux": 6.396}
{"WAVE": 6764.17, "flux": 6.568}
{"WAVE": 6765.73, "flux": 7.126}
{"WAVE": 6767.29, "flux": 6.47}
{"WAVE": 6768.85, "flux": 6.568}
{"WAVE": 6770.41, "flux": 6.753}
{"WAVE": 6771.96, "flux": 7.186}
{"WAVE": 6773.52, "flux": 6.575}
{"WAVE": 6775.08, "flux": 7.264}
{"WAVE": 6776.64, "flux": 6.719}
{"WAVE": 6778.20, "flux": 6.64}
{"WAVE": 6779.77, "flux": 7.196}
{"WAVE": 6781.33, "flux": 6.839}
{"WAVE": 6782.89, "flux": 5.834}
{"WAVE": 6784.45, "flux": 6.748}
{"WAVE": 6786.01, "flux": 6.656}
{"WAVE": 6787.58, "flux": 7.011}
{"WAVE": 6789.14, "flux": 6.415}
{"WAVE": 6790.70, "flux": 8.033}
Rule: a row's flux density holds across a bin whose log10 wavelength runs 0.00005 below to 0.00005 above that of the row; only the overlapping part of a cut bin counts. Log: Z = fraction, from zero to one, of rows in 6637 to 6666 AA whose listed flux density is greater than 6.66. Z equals 0.58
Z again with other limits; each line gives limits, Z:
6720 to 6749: 0.74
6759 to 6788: 0.47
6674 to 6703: 0.68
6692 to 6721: 0.79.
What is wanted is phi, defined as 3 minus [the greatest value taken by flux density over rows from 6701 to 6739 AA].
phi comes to -5.14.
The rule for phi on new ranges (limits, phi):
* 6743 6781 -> -4.26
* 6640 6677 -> -4.91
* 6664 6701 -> -4.55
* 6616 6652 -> -4.88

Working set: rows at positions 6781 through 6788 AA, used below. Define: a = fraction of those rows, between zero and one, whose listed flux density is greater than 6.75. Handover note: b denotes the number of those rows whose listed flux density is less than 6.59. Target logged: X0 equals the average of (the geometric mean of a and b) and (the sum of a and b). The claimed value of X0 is 1.02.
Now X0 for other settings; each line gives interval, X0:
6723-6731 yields 2.25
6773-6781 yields 1.02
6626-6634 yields 0.50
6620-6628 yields 1.35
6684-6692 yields 2.25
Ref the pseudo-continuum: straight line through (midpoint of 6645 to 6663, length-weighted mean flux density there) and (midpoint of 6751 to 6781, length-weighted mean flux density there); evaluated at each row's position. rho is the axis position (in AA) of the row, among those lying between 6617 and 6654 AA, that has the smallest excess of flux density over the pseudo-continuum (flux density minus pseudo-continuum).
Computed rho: 6643.77 AA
